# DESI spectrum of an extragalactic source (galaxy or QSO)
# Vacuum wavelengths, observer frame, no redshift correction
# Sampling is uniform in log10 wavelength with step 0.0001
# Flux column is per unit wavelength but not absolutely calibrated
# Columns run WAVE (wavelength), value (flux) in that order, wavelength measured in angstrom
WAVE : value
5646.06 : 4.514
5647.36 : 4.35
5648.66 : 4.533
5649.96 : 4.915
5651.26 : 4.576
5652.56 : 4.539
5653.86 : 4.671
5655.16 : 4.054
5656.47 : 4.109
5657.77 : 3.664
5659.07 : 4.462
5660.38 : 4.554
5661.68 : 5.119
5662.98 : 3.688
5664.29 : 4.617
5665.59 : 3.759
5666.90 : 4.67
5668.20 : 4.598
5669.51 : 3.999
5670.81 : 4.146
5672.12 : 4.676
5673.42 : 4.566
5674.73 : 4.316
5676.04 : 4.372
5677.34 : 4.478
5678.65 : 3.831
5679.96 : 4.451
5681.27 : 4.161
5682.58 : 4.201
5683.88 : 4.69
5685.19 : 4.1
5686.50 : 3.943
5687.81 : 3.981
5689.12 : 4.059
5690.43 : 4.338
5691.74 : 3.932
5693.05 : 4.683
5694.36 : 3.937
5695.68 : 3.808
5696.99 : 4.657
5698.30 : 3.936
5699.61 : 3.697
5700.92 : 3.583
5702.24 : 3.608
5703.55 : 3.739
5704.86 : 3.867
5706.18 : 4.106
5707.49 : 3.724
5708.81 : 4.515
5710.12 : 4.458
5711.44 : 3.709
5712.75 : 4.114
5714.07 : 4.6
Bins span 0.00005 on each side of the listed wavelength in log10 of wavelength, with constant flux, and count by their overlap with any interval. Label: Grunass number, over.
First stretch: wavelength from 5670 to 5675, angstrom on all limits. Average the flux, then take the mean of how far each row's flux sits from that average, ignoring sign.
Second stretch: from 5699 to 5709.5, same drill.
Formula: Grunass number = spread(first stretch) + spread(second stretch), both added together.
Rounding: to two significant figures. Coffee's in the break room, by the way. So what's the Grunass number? 0.43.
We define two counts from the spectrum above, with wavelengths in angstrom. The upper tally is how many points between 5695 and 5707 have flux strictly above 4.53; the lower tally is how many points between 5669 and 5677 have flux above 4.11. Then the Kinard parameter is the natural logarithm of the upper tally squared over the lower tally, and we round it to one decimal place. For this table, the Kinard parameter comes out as -1.6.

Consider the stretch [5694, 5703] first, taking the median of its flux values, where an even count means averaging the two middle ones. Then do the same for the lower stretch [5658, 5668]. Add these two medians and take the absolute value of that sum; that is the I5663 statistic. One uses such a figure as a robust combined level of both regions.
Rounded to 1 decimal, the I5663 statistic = 8.4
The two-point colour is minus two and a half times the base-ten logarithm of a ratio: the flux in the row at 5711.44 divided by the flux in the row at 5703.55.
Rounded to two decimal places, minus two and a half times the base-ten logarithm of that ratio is 0.01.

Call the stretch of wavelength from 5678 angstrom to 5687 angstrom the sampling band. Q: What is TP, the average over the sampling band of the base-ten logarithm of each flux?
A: 0.62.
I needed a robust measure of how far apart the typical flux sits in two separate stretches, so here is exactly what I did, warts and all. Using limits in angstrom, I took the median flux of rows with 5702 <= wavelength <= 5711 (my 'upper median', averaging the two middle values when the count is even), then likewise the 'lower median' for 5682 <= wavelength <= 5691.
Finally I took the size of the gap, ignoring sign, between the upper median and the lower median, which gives 0.23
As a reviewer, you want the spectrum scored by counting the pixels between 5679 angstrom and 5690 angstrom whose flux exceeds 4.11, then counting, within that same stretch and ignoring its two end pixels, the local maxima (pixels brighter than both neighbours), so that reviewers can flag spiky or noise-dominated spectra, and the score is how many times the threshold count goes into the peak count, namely 0.25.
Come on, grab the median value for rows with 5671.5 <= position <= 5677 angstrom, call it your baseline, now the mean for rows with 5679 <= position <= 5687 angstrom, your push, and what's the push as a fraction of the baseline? 0.95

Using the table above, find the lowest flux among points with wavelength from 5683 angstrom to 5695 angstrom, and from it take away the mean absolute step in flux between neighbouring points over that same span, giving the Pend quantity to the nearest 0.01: 3.55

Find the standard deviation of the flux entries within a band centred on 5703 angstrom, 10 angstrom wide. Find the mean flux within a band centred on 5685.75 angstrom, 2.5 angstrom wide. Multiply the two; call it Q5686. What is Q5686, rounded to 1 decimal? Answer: 0.7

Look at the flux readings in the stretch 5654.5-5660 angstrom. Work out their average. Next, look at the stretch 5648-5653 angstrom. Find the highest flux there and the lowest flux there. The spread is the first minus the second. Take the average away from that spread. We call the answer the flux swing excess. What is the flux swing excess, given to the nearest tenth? -3.7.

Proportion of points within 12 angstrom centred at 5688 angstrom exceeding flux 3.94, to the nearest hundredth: 0.89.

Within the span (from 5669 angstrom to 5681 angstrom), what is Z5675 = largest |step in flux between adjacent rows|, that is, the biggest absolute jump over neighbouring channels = 0.65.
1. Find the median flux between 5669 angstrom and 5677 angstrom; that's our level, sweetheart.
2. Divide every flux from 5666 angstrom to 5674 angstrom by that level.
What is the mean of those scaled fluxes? 1.02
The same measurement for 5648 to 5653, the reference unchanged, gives 1.07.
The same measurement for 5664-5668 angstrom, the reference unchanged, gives 1.00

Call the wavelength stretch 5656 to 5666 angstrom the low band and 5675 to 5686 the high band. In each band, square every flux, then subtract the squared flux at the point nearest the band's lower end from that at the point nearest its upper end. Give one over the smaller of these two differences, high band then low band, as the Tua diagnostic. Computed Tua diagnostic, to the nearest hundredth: -0.36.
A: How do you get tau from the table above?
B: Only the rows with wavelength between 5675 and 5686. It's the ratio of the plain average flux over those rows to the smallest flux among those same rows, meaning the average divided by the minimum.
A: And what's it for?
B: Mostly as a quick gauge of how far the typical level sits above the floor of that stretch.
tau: 1.12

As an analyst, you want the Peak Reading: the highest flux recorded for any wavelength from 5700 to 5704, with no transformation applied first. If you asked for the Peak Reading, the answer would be 3.739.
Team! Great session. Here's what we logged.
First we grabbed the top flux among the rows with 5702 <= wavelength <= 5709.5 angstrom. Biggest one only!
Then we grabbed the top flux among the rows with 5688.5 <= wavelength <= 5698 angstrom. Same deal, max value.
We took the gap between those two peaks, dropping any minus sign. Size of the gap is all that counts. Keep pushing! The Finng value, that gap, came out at 0.17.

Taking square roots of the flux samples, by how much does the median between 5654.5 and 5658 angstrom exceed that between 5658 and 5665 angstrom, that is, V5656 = -0.12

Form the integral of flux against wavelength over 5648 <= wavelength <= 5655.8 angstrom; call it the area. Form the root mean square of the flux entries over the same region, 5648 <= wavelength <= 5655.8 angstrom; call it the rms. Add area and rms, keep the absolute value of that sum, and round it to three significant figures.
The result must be 40.1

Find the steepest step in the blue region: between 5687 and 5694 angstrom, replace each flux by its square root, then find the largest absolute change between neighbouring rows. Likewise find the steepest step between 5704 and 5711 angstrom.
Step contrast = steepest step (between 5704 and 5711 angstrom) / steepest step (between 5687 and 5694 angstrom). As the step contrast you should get 1.1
